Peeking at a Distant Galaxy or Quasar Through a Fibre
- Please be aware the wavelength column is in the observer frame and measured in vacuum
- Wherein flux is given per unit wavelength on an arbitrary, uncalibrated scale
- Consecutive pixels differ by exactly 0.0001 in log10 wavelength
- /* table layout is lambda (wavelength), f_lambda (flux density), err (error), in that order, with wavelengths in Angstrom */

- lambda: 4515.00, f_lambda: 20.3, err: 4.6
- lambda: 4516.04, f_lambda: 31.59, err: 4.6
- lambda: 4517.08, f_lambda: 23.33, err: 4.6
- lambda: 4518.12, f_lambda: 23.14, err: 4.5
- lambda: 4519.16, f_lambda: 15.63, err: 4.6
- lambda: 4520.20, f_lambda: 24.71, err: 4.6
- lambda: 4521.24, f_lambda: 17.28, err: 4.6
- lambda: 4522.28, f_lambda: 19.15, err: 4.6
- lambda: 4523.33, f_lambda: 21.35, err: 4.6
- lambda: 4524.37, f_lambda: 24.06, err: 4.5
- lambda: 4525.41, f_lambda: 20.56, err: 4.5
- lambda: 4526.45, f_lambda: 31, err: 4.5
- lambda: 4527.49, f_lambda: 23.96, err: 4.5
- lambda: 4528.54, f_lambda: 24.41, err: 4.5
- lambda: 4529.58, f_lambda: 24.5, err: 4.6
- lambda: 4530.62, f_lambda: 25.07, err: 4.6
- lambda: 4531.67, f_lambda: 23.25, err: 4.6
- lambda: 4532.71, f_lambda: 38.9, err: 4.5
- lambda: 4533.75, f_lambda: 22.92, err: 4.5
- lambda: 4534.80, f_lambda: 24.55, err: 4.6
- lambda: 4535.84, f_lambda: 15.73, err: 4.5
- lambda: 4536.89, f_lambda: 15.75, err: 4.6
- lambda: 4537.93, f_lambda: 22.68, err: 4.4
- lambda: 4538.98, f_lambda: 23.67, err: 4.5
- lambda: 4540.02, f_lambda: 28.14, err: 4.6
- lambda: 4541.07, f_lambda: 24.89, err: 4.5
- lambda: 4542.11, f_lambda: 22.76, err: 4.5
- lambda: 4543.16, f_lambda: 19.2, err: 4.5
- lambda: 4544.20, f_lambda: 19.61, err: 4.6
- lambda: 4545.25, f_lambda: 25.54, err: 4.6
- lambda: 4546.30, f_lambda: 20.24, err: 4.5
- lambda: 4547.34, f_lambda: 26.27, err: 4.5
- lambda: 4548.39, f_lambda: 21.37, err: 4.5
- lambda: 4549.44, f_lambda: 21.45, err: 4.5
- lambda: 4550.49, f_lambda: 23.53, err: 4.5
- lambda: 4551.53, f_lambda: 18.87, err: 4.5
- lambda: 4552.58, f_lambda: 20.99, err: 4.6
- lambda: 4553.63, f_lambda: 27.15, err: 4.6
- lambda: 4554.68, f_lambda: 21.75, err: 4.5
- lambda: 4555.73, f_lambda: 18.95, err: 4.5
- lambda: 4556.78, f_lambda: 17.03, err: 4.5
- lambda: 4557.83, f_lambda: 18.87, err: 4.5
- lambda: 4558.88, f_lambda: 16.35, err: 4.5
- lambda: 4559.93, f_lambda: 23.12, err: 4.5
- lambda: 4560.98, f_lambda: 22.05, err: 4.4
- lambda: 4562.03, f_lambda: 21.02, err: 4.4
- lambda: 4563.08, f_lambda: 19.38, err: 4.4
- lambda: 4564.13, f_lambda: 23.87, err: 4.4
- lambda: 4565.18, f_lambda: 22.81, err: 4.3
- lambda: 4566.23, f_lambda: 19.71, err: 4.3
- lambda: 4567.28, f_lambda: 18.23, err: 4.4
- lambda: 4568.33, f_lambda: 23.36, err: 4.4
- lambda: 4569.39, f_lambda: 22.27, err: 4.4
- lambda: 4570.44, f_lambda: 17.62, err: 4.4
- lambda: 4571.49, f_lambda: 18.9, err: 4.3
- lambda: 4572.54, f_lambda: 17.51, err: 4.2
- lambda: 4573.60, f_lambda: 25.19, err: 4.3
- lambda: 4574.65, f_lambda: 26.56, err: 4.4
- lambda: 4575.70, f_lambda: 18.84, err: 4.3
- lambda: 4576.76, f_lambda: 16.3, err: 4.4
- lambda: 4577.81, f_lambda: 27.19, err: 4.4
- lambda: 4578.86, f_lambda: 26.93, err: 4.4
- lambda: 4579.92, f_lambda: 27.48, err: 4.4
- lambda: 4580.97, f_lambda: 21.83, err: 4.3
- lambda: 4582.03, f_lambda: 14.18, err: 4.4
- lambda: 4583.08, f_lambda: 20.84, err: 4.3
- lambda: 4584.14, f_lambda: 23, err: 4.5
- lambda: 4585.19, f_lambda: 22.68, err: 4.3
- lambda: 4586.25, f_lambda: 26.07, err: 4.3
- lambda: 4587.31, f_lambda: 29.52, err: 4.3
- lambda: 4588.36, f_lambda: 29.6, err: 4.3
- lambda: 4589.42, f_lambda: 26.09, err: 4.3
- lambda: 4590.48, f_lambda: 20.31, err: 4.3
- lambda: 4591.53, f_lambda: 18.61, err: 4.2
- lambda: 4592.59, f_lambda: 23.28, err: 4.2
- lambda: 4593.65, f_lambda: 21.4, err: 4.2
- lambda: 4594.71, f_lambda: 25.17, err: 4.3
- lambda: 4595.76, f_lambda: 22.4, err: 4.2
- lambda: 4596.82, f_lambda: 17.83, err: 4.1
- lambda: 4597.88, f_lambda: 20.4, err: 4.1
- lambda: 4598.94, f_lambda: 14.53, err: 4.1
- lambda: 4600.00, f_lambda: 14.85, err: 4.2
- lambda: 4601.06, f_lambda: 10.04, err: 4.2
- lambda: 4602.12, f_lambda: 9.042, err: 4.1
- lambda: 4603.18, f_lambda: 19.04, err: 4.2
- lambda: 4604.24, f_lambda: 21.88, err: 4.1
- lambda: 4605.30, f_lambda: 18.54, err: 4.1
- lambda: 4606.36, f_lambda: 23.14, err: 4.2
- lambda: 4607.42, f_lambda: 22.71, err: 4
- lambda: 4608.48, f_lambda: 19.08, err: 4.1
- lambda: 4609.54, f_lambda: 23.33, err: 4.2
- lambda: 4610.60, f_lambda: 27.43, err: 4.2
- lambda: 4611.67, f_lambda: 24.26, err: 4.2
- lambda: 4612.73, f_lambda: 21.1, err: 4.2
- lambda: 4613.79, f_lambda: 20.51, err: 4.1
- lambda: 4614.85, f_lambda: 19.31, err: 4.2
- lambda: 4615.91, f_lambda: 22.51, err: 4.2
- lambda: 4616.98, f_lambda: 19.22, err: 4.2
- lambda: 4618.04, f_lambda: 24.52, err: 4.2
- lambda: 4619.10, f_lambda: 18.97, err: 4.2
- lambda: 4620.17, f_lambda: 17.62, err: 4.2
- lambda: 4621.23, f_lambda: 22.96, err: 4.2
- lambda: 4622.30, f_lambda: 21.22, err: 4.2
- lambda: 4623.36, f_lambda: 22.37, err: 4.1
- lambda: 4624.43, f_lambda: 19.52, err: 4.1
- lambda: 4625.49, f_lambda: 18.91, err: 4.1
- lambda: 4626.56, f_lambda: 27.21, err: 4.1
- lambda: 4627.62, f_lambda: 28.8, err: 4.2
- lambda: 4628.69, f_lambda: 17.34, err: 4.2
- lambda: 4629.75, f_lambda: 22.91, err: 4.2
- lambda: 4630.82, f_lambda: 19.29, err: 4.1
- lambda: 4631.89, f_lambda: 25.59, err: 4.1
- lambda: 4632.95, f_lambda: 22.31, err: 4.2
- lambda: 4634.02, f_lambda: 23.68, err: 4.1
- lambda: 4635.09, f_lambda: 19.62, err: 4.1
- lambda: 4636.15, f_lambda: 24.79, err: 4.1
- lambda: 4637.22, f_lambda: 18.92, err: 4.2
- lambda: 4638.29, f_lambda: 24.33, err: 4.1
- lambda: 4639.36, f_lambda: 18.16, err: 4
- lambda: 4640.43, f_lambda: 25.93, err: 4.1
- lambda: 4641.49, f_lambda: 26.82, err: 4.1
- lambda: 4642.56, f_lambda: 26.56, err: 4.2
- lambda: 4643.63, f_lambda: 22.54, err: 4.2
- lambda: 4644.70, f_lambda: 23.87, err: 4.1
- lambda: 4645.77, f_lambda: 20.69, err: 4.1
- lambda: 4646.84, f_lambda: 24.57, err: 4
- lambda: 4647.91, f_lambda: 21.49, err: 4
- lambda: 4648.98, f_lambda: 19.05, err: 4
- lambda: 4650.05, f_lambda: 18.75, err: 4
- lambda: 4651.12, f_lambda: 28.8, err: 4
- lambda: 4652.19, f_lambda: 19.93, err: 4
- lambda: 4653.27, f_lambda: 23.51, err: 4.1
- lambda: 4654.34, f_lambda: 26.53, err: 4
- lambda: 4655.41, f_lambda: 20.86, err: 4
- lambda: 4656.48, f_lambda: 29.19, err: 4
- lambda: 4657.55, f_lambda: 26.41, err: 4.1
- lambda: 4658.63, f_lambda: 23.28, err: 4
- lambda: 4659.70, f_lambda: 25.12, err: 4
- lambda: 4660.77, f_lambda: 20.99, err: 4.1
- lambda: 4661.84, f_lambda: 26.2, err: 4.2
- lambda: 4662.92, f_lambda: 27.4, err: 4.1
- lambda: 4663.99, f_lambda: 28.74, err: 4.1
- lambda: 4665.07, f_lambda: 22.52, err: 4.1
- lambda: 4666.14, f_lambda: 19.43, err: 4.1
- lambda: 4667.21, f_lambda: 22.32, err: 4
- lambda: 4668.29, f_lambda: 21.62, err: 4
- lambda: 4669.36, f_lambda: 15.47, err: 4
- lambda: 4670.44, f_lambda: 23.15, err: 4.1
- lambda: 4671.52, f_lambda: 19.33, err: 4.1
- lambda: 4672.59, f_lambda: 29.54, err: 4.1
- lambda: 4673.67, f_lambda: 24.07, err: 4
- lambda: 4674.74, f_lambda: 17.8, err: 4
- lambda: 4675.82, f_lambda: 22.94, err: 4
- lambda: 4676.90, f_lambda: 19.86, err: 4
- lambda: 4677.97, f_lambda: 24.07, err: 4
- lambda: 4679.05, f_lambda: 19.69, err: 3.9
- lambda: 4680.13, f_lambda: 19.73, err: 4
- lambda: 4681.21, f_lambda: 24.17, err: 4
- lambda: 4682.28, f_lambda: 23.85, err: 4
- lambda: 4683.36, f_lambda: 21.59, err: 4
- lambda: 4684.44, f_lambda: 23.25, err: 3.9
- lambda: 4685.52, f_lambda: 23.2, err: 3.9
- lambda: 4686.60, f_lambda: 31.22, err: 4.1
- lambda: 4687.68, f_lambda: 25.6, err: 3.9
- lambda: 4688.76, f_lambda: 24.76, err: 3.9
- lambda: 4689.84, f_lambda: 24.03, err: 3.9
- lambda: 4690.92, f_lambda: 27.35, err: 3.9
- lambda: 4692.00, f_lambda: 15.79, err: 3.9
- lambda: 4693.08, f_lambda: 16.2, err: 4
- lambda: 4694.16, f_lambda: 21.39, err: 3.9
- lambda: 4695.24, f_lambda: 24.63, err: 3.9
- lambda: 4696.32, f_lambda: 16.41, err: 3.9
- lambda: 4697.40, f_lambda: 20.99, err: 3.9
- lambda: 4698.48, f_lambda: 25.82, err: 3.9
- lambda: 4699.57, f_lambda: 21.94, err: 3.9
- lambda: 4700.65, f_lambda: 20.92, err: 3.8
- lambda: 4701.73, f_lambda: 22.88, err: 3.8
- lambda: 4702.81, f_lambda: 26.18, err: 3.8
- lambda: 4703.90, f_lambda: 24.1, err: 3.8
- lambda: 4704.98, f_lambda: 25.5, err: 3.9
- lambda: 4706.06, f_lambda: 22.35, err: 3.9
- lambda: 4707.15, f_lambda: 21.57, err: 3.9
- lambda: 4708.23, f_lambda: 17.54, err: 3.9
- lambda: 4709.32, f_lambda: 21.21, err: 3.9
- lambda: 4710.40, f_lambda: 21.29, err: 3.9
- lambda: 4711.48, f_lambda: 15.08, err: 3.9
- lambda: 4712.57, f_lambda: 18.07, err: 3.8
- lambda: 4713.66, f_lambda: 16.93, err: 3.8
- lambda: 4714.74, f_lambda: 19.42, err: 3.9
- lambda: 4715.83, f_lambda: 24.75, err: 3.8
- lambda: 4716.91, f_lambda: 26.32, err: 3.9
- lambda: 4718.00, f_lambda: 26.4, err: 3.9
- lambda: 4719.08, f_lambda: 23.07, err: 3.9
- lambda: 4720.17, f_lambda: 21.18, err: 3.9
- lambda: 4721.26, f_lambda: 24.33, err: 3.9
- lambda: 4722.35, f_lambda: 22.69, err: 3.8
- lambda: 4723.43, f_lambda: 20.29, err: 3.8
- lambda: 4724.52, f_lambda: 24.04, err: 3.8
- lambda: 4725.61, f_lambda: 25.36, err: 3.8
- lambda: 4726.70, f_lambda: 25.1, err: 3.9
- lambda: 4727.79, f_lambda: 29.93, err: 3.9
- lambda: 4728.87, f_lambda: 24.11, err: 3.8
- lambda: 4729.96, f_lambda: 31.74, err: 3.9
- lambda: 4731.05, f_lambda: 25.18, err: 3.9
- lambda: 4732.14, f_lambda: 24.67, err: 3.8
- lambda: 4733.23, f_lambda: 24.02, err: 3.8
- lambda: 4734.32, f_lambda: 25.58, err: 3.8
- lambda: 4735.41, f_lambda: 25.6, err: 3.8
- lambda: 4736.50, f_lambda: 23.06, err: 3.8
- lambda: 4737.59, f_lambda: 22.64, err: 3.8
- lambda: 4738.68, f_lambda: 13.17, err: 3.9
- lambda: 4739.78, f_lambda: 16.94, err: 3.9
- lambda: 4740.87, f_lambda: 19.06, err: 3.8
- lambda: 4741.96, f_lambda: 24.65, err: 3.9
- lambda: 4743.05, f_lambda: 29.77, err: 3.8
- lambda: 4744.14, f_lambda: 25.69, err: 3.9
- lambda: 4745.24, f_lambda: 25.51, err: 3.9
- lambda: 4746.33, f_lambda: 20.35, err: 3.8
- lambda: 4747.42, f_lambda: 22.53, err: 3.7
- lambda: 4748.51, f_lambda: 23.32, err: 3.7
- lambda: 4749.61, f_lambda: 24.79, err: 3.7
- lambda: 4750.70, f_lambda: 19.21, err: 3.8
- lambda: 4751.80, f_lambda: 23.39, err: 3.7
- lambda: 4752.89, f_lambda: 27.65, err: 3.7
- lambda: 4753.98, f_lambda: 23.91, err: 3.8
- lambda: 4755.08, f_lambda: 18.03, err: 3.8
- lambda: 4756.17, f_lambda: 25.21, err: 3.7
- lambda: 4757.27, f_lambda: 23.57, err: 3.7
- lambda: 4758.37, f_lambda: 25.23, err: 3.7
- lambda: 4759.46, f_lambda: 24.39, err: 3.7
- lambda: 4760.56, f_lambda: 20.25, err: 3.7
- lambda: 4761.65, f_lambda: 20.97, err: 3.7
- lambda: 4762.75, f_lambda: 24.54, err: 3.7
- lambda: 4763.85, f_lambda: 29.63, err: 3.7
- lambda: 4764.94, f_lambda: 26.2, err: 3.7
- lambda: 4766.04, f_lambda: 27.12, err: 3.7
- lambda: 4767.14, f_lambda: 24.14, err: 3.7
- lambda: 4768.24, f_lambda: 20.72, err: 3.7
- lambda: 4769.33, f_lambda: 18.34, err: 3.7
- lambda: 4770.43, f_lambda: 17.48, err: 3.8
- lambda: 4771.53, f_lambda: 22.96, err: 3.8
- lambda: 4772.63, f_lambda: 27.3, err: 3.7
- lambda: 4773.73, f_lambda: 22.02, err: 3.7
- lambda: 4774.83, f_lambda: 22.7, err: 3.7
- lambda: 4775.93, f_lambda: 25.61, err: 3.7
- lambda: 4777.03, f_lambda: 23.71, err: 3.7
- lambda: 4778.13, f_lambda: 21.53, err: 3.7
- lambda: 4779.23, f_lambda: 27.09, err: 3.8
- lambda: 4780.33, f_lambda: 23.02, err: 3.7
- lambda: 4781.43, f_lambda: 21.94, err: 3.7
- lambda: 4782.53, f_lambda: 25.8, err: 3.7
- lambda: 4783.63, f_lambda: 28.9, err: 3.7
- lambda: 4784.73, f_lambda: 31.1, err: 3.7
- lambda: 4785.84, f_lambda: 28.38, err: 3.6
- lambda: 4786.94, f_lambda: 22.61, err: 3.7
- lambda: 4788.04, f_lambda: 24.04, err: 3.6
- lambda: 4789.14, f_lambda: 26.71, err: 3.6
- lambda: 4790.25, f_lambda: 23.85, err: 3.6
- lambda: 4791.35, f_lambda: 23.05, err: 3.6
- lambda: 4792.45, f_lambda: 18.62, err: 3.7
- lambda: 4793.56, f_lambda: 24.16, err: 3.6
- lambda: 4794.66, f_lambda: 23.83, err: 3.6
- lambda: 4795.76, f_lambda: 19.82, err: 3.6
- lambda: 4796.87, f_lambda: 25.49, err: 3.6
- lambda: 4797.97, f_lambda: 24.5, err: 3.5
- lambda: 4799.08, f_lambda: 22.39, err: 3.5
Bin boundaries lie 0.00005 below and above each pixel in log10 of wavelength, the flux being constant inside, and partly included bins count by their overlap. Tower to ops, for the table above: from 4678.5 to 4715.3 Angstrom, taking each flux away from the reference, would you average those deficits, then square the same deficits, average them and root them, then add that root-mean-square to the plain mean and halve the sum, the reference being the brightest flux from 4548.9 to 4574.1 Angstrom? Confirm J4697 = 5.80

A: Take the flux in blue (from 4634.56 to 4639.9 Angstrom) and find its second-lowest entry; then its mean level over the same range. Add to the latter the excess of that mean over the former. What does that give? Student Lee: 23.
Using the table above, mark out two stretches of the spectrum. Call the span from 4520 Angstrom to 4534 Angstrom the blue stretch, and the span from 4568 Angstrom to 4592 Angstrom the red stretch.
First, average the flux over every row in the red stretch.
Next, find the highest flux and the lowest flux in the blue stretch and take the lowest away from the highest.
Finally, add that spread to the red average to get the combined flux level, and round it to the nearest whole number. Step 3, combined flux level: 44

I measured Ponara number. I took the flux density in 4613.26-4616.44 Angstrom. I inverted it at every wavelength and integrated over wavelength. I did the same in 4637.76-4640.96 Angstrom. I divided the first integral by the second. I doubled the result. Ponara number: 2.1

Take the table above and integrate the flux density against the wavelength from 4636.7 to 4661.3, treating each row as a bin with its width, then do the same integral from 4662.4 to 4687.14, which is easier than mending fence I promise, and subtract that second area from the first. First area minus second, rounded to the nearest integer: 9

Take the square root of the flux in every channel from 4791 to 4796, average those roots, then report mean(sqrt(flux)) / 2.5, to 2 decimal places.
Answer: 1.87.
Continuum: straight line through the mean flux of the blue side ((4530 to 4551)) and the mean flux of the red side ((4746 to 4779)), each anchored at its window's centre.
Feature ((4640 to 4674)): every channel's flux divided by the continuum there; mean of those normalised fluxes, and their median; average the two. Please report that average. 1.01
